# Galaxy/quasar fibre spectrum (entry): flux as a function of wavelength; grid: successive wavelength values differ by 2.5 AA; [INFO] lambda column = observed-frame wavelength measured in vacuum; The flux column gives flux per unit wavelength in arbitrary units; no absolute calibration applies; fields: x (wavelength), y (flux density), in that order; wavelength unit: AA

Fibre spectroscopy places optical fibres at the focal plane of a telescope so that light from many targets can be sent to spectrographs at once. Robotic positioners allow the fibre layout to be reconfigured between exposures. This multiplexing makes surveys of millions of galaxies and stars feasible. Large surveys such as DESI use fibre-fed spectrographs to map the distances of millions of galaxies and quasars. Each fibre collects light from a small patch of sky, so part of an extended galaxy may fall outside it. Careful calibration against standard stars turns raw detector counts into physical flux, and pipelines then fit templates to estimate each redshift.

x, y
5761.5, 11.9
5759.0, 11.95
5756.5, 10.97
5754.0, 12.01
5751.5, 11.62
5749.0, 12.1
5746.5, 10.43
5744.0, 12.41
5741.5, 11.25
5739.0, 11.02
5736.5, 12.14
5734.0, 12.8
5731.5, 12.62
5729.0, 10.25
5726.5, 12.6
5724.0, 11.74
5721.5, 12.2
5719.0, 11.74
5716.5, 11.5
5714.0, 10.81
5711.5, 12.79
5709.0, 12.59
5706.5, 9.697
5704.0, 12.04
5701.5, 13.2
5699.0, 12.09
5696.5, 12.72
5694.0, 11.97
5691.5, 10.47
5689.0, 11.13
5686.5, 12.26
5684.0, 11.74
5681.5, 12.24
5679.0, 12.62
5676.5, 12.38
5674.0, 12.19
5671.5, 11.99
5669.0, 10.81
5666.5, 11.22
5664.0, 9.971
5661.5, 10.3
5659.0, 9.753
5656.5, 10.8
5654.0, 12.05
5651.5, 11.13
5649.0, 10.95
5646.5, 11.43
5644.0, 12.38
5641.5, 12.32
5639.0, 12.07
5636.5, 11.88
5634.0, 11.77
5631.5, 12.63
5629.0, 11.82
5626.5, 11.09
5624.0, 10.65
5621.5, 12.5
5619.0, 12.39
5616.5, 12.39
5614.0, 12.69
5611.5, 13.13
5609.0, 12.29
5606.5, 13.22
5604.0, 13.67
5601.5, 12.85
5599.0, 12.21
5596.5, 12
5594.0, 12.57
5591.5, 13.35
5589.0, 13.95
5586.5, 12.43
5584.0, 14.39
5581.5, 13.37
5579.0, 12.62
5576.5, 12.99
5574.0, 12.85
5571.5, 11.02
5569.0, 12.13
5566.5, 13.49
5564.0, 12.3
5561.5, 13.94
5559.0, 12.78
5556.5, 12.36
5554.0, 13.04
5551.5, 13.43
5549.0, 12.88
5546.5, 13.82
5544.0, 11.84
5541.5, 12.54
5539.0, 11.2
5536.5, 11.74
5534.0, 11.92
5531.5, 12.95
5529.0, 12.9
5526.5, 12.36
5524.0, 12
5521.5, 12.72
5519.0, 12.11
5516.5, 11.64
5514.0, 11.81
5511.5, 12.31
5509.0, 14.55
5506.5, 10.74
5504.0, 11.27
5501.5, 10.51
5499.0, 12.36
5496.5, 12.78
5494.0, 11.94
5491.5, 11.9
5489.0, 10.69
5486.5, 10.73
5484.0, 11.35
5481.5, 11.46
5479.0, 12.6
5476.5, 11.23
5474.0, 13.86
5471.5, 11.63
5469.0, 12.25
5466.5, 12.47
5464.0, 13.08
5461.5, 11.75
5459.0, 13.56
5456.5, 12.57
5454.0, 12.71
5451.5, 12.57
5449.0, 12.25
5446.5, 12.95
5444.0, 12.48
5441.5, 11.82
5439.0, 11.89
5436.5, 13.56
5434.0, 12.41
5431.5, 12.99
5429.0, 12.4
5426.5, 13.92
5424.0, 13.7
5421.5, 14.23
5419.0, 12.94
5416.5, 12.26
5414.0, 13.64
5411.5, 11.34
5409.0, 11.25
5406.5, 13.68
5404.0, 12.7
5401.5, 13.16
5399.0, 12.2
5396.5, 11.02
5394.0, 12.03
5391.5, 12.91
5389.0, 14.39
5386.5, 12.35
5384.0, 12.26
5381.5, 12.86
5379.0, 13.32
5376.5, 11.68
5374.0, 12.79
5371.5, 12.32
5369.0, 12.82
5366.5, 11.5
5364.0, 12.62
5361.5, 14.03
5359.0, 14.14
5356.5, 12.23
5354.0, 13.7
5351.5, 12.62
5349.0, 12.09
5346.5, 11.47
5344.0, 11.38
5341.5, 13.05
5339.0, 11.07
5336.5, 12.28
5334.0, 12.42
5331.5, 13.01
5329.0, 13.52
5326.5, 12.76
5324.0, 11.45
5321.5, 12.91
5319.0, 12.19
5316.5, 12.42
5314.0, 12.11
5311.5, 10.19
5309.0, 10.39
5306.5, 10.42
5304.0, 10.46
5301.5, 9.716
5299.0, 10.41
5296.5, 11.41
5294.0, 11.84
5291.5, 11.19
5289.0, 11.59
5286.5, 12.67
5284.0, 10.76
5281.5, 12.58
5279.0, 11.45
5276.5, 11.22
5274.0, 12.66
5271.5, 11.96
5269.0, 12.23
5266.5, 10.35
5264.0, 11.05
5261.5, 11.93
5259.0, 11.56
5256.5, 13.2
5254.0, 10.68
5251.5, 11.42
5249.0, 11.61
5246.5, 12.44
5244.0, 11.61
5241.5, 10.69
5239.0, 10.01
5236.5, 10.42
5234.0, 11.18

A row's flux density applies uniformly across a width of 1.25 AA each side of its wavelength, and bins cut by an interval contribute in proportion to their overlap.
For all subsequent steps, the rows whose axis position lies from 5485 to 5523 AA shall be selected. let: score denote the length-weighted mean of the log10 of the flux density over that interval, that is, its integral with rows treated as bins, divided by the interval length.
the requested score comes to 1.07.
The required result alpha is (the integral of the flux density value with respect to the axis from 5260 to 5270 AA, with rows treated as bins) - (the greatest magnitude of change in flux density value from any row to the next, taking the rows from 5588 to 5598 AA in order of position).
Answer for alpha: 113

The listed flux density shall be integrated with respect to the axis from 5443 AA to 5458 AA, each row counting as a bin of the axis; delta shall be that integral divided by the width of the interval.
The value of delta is 12.6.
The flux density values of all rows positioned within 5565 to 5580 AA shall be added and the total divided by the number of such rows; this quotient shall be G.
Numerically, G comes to 12.5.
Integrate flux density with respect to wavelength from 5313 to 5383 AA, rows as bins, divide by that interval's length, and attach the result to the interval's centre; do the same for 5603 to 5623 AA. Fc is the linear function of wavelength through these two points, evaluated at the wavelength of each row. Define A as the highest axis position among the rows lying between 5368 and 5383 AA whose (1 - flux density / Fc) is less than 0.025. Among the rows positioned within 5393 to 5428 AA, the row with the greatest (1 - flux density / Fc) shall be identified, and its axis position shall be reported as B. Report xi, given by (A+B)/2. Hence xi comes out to 5389.0 AA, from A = 5381.5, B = 5396.5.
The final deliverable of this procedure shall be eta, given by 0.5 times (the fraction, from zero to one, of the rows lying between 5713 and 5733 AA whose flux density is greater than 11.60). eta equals 0.31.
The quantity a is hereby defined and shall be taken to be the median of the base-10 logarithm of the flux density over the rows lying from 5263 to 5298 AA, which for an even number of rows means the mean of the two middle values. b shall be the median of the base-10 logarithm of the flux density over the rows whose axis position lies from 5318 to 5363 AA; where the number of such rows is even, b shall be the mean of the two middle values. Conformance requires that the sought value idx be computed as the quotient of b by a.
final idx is 1.03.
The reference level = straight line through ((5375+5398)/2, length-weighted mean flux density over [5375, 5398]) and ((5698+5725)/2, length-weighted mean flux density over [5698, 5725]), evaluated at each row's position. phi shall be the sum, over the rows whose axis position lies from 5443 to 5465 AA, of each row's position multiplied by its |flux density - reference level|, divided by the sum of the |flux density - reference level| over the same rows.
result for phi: 5457.1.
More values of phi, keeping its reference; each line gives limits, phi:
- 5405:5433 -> 5417.7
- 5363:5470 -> 5414.1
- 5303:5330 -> 5312.0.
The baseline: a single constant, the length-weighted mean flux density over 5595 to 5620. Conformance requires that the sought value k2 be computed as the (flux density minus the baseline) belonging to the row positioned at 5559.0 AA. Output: 0.1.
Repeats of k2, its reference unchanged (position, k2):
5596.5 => -0.7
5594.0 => -0.1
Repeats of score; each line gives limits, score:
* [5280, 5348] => 1.07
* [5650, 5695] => 1.06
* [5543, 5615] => 1.11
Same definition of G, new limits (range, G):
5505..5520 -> 12.2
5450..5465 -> 12.7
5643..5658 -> 11.5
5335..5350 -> 11.9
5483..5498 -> 11.6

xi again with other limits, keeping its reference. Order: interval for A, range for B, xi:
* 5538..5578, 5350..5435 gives 5486.5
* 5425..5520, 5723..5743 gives 5619.0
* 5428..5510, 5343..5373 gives 5426.5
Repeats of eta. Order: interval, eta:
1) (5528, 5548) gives 0.44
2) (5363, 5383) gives 0.44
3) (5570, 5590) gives 0.44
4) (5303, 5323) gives 0.25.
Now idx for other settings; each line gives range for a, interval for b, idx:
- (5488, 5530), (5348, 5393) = 1.02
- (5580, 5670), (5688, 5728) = 0.99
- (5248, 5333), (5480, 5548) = 1.01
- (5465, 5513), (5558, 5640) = 1.02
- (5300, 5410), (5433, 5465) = 1.01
